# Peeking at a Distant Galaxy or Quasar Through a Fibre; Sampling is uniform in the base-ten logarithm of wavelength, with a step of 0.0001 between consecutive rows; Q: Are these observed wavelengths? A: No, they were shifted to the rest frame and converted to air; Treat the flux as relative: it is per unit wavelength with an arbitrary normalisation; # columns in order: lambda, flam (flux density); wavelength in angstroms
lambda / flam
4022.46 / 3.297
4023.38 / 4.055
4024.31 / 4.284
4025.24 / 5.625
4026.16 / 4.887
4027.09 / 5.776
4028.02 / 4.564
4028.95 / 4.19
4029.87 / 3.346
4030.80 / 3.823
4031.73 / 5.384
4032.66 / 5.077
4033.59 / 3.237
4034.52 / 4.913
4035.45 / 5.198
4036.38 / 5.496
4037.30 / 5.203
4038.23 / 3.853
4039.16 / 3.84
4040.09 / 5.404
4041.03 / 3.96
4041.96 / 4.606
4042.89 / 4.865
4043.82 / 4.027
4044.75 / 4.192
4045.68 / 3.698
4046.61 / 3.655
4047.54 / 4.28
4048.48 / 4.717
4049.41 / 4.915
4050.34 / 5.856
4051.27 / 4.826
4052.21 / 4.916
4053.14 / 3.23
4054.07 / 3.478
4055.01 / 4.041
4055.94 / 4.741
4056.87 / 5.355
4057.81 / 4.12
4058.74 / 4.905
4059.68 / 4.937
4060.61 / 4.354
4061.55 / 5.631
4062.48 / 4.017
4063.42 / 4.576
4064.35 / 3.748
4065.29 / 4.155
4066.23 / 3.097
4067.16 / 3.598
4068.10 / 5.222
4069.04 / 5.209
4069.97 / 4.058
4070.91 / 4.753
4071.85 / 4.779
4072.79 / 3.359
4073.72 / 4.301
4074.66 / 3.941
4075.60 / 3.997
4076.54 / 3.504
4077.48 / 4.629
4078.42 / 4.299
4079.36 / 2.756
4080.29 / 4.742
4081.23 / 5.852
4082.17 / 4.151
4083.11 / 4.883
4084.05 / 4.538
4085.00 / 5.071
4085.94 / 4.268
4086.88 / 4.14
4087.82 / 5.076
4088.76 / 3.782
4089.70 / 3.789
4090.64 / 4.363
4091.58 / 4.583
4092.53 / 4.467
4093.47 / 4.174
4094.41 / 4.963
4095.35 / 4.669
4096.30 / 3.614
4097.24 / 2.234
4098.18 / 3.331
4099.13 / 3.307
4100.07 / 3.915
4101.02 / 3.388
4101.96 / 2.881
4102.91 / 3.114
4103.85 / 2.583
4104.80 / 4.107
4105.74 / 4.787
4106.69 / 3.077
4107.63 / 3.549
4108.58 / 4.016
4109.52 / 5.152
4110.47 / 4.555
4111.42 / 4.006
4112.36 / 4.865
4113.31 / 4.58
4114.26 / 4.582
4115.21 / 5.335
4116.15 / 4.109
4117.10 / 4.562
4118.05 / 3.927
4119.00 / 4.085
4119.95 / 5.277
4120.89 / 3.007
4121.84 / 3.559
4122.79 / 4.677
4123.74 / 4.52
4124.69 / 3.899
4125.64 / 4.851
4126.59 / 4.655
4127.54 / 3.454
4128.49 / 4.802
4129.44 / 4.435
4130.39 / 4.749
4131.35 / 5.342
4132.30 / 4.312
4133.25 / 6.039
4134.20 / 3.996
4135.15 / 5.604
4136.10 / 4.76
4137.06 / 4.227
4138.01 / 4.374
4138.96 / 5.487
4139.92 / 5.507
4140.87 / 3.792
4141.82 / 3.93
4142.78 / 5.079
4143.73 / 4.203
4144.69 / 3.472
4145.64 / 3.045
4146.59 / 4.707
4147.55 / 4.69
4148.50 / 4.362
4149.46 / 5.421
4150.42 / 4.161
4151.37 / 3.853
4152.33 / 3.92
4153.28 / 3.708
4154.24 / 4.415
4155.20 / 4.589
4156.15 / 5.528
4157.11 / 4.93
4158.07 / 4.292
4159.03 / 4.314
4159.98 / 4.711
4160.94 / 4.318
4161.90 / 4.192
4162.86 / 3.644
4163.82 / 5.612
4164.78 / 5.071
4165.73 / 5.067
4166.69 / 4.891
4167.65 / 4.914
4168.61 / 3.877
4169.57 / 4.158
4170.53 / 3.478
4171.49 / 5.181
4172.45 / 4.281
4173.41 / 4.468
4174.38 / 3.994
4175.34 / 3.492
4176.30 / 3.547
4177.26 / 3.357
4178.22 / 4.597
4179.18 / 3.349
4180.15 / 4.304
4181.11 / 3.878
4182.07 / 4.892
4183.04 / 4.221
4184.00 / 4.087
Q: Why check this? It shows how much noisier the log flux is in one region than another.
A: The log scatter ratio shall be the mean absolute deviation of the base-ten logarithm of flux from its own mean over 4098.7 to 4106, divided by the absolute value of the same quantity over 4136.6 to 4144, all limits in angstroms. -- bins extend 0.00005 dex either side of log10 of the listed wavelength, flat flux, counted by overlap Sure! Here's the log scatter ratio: 1.3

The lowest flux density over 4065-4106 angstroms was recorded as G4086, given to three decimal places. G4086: 2.234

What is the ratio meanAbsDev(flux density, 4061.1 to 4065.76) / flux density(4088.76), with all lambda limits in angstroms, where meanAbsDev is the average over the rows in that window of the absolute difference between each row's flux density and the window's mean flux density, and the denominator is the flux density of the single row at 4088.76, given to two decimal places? 0.14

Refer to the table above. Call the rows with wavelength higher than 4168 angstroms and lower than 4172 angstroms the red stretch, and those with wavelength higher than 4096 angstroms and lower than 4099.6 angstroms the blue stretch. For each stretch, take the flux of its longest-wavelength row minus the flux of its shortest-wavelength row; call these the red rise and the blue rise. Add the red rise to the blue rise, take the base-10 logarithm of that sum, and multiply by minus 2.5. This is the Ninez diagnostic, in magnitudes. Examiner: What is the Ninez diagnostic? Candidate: 0.00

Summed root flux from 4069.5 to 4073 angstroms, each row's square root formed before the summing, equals 8.2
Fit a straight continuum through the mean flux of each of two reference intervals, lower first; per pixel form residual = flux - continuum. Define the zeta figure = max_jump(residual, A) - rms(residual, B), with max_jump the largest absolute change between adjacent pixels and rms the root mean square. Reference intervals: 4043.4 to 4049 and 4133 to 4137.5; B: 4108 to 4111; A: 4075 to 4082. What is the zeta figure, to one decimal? 1.5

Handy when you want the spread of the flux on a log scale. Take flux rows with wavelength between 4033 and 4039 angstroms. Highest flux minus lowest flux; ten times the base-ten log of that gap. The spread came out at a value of 4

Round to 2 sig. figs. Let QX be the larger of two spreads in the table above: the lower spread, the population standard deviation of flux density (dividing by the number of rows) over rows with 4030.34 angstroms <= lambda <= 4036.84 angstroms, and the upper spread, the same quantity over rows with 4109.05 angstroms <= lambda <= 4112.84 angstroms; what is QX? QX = 0.80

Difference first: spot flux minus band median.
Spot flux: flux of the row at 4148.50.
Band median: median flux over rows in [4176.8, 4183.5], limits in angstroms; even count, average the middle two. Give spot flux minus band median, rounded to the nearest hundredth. 0.14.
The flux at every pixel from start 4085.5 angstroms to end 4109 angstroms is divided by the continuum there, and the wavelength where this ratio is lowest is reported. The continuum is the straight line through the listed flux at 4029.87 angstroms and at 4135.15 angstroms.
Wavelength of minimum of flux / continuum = 4097.24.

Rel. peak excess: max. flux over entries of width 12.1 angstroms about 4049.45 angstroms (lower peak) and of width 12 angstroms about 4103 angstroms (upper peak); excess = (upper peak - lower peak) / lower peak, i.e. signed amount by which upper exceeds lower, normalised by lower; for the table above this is -0.183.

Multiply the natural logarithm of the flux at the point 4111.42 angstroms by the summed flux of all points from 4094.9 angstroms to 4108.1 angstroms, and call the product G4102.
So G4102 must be 67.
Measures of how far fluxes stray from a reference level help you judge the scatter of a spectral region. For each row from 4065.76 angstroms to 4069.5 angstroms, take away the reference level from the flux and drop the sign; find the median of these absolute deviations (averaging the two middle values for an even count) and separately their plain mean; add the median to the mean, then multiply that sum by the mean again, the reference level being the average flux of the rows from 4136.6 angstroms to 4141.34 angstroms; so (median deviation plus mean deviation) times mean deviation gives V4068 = 1.6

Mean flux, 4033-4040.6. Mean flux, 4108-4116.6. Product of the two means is 21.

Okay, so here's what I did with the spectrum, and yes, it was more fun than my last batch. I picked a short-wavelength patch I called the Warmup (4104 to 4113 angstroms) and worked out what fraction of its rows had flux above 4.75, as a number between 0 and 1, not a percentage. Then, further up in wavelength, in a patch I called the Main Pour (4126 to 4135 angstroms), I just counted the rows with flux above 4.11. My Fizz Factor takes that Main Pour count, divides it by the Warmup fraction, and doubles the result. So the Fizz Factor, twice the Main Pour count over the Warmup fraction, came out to 42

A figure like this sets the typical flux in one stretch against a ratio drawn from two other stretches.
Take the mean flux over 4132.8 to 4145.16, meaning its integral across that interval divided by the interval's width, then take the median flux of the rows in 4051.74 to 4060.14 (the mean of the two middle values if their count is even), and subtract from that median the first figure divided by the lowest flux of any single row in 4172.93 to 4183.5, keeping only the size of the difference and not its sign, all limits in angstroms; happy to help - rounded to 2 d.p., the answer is 3.35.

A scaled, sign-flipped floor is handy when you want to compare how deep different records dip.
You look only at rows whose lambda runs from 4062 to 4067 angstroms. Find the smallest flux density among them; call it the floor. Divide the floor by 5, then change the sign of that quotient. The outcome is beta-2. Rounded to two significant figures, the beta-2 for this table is -0.62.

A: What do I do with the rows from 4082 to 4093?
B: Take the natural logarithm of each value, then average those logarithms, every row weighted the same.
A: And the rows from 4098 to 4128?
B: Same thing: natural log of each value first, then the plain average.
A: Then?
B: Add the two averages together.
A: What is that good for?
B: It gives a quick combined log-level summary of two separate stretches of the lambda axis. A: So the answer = 2.87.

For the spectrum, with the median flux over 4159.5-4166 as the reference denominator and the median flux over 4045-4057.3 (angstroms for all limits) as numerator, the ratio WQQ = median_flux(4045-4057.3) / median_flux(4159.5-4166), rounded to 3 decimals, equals 1.001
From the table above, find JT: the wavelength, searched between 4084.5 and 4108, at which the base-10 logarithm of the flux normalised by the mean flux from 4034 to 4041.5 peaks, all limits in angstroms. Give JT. 4087.82 angstroms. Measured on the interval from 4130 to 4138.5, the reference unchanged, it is 4133.25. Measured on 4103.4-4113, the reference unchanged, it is 4109.52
